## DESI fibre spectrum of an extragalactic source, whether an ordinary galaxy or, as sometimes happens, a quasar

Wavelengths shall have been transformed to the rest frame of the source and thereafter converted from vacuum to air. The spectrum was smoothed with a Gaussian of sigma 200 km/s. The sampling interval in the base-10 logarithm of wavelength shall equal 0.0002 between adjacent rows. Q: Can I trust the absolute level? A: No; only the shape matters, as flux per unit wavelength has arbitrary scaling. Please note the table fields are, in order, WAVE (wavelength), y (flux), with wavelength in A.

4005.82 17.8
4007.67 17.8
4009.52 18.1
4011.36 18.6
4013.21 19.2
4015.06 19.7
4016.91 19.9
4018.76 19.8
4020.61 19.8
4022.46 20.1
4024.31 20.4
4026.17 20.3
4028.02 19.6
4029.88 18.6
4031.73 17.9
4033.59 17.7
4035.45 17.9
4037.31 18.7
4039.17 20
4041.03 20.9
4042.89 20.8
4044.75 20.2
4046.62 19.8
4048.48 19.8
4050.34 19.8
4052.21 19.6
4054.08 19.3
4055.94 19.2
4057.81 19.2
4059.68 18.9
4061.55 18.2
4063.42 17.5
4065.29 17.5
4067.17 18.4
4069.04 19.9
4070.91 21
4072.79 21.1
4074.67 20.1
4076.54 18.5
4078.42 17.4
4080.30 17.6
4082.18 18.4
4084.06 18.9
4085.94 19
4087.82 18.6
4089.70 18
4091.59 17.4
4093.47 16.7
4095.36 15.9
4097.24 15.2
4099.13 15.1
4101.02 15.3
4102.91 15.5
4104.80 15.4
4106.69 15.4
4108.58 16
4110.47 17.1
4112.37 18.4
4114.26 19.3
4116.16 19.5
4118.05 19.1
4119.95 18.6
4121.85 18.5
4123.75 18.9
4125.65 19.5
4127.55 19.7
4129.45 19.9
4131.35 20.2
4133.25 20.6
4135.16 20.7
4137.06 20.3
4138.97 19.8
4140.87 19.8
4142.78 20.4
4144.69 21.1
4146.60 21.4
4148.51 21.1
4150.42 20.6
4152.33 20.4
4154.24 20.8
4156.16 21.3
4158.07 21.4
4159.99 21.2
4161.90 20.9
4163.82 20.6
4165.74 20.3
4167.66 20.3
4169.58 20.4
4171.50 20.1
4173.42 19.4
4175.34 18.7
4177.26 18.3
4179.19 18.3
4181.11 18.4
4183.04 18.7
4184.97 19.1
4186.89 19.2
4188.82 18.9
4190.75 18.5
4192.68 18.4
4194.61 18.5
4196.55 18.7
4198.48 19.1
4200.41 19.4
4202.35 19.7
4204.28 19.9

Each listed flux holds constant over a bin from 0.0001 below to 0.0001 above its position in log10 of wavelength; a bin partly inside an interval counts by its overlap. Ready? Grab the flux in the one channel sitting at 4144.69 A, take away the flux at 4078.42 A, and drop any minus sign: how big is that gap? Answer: 3.7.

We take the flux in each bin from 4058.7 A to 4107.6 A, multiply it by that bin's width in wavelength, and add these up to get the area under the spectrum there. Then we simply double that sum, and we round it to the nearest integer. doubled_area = 1733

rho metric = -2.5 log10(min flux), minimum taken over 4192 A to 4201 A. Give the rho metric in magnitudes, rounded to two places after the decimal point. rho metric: -3.16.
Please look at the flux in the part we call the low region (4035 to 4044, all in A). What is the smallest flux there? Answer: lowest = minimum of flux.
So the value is 17.9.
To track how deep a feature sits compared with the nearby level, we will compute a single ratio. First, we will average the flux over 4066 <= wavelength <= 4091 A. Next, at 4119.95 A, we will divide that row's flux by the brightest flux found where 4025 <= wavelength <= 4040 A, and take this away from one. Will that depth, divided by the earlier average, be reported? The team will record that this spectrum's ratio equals 0.004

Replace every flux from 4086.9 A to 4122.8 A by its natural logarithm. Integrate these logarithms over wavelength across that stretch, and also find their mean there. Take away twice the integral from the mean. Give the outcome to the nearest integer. -201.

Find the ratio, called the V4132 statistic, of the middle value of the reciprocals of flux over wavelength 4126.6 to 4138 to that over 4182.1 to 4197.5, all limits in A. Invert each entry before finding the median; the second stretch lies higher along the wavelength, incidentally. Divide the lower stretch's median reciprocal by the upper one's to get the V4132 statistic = 0.92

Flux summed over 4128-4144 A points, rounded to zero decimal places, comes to 162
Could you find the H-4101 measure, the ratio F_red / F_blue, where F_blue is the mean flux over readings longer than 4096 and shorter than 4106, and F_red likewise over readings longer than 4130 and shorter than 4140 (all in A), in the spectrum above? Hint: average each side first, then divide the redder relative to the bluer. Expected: 1.3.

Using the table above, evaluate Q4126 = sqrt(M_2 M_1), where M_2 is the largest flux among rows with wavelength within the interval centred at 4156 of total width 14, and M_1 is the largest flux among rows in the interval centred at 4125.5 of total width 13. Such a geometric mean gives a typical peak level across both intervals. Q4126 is 20.8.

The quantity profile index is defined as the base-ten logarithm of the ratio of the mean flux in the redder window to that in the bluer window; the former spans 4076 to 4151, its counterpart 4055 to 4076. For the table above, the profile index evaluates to -0.016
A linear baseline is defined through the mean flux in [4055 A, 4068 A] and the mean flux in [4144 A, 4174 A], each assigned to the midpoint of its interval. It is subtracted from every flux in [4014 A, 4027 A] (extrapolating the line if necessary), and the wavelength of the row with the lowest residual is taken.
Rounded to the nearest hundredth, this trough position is 4020.61 A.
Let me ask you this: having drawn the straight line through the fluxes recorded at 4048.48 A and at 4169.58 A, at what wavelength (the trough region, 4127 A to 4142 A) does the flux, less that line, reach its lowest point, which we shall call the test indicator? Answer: 4127.55 A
